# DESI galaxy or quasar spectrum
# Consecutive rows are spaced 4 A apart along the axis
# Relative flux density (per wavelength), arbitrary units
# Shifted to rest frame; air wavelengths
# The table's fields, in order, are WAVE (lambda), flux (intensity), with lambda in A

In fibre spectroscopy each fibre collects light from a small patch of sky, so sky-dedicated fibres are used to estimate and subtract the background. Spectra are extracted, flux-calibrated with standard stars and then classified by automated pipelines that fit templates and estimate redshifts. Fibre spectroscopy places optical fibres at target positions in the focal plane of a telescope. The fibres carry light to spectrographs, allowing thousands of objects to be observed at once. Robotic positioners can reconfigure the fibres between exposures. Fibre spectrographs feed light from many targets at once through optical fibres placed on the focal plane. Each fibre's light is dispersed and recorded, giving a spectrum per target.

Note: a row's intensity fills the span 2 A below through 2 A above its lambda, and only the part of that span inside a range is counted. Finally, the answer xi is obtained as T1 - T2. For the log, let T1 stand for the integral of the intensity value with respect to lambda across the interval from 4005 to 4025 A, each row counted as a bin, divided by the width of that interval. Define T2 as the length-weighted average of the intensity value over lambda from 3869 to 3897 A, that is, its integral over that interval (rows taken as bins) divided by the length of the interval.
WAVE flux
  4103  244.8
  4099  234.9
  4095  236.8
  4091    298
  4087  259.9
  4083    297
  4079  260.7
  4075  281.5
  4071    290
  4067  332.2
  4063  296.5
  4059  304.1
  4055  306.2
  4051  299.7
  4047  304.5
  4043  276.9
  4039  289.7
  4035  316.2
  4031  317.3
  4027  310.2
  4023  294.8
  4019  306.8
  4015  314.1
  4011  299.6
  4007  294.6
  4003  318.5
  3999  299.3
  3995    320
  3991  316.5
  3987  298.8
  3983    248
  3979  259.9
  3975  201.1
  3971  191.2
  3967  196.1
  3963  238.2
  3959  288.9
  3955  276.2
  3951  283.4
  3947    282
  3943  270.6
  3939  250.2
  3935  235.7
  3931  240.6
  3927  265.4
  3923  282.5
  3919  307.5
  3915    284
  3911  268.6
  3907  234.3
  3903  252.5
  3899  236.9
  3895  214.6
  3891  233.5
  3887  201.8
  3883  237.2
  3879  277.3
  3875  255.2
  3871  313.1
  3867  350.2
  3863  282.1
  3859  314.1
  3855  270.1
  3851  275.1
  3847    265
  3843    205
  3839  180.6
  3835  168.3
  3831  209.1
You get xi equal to 54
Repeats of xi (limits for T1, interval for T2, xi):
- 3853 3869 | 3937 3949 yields 37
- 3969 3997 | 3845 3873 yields -33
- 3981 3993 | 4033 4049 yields -9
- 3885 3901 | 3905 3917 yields -41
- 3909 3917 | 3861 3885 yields -10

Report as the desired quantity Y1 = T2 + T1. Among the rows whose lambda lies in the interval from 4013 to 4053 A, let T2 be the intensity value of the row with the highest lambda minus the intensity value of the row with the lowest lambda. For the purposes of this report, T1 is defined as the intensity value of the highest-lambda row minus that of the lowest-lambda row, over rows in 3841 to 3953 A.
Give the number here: 64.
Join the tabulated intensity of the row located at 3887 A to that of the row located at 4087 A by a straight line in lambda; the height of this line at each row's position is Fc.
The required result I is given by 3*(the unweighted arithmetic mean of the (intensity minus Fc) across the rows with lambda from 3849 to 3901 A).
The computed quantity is 204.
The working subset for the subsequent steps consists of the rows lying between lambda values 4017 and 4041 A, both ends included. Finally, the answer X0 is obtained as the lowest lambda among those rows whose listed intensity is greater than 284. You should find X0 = 4019 A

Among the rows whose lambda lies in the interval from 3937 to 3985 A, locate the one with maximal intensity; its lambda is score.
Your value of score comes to 3959 A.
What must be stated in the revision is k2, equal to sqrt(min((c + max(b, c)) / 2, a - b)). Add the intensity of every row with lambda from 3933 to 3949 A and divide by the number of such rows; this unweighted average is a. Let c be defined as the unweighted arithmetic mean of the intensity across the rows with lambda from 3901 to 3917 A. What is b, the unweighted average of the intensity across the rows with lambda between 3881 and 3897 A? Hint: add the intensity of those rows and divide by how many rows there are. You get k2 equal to 6.2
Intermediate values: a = 260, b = 222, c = 260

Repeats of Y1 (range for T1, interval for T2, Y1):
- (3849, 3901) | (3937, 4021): 18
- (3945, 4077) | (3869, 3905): -61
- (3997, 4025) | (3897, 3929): 24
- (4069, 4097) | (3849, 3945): -58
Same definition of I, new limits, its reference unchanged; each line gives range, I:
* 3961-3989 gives 18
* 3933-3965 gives 138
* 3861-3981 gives 136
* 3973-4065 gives 166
